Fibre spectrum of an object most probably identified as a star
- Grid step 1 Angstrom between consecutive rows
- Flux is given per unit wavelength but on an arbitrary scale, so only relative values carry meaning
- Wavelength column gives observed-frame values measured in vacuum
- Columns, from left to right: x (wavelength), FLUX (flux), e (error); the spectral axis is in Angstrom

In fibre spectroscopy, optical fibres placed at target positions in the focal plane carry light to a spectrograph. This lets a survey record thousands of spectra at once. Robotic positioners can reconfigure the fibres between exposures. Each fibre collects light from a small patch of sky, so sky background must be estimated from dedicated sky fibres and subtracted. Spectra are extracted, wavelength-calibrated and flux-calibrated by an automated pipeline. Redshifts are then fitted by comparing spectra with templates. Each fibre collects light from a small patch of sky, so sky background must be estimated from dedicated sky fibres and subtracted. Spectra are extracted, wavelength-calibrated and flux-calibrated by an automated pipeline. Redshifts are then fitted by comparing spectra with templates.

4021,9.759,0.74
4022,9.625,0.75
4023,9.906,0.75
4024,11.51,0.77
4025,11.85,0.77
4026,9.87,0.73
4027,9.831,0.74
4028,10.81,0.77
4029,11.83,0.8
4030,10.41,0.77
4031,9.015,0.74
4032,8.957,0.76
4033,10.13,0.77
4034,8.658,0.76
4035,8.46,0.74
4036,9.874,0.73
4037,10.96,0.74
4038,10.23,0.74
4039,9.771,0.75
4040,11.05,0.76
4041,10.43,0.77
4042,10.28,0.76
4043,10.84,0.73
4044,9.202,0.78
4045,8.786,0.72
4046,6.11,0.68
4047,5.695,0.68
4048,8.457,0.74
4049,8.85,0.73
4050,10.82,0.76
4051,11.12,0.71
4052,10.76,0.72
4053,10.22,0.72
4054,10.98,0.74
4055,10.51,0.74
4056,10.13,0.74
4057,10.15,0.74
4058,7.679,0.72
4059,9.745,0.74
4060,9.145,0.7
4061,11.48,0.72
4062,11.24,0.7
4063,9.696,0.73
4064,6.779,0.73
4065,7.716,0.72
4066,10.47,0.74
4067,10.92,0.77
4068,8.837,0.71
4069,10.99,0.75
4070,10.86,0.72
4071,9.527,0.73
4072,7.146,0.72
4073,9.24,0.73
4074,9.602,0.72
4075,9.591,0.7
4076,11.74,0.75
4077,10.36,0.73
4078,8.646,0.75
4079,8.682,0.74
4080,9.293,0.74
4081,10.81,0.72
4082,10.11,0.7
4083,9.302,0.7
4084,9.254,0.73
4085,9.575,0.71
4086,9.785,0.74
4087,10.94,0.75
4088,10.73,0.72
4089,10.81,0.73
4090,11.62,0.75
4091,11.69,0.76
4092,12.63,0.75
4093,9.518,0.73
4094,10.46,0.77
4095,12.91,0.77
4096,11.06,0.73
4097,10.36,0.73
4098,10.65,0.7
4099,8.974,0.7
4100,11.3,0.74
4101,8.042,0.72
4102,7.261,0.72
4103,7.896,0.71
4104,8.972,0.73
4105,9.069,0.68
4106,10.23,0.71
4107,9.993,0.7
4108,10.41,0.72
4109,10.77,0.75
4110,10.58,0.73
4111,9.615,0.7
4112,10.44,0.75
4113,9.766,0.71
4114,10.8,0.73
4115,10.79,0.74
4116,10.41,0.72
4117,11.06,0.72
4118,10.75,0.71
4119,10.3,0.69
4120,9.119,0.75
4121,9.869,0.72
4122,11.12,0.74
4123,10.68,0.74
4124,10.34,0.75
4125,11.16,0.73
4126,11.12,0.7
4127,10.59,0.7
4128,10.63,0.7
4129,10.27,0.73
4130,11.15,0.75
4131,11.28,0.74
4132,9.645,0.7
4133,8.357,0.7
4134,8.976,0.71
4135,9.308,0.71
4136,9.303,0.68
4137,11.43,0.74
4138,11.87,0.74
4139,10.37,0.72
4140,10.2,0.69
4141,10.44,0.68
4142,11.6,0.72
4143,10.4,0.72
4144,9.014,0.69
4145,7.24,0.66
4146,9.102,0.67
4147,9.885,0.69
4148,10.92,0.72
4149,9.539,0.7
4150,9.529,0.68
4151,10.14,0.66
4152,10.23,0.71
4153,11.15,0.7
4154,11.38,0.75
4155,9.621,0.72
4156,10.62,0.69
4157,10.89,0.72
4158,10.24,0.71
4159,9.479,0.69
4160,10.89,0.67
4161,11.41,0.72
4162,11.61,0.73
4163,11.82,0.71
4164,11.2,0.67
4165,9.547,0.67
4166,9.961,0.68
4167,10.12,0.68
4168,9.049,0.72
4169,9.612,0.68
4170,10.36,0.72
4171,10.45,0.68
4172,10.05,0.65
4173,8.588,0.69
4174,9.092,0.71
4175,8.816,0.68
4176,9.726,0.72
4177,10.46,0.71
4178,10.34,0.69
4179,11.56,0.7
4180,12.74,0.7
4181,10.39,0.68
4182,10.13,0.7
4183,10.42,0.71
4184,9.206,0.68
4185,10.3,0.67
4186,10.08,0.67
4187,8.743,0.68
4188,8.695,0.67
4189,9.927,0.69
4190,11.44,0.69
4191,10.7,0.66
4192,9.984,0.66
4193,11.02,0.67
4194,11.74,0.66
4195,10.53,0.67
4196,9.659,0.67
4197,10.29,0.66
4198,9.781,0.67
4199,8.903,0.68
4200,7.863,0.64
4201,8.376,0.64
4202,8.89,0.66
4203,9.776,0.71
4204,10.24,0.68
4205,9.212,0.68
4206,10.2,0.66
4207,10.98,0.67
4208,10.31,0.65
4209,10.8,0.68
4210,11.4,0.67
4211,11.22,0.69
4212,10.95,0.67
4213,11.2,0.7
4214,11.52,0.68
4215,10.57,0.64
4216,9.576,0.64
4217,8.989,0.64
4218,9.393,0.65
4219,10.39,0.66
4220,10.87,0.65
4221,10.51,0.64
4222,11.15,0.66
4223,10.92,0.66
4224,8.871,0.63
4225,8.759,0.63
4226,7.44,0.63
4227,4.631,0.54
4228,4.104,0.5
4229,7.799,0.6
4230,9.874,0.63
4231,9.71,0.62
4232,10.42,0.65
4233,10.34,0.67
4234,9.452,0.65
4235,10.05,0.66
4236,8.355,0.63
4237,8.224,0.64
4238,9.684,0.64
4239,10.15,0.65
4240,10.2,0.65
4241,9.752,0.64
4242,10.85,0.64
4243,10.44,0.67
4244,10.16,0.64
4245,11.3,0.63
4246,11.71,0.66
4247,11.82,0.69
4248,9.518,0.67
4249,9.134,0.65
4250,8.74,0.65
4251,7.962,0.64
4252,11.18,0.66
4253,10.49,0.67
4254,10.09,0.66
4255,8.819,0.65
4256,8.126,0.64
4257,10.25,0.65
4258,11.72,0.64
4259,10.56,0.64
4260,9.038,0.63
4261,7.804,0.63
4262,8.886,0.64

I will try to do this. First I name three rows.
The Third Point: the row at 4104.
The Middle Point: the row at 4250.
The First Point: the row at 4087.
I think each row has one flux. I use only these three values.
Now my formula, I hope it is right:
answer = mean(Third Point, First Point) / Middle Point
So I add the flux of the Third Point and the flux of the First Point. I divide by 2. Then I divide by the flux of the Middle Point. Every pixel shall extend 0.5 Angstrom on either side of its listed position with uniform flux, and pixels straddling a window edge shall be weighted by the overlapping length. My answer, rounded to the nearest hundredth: 1.14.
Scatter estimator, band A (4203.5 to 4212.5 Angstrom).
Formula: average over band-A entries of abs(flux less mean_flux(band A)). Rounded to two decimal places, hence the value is 0.53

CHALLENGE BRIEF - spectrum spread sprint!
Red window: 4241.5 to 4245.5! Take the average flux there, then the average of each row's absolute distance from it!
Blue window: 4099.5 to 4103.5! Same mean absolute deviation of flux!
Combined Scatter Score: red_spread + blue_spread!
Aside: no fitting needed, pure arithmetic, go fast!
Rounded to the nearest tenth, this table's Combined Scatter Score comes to 1.7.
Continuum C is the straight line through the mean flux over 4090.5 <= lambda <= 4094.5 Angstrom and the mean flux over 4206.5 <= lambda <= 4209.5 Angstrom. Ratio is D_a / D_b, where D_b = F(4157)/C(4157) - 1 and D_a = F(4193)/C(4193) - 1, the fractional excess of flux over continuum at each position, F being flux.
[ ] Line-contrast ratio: 10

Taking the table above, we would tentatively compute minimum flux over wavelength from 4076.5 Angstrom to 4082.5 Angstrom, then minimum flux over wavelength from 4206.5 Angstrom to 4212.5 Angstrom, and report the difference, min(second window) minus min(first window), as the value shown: 2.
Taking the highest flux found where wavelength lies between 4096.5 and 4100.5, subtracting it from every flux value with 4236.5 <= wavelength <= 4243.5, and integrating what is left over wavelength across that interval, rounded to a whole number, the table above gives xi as -10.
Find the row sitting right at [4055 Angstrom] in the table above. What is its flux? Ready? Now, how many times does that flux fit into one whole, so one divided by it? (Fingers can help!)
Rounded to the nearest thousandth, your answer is 0.095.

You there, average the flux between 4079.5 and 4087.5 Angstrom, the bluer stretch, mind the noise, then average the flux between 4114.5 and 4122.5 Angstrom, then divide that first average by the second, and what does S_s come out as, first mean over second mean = 0.95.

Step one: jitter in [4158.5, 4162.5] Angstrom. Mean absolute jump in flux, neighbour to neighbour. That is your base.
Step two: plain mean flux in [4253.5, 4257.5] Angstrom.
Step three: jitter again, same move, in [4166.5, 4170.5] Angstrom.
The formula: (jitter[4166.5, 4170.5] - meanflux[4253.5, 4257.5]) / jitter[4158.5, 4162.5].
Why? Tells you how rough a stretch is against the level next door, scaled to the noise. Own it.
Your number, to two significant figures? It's -12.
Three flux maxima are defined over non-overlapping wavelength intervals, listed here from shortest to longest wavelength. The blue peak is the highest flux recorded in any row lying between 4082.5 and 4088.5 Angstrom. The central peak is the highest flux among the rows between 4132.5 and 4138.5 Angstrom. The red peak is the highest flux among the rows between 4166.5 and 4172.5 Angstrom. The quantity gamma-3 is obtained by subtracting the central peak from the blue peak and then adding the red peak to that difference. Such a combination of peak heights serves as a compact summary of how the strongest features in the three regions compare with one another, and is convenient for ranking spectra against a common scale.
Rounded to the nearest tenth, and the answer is 9.5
